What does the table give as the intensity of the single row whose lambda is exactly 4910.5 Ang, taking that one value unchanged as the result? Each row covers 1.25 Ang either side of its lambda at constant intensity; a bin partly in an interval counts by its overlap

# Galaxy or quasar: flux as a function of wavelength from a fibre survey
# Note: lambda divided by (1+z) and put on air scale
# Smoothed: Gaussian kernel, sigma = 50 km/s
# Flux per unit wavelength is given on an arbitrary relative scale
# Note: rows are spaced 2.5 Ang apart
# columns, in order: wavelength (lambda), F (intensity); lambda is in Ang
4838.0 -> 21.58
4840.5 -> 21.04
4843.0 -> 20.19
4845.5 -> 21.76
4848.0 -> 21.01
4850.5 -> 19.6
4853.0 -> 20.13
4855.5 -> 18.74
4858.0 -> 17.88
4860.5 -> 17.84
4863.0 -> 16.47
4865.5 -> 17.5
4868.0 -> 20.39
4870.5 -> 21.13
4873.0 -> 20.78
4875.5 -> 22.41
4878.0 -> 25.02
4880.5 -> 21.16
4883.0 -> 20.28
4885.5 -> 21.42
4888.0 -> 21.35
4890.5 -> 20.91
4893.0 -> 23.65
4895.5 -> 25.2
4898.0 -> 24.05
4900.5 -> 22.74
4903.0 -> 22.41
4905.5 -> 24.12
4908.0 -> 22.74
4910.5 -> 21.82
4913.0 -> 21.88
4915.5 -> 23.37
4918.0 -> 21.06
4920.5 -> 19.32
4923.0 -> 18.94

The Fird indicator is 21.82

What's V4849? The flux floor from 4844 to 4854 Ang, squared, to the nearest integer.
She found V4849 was 384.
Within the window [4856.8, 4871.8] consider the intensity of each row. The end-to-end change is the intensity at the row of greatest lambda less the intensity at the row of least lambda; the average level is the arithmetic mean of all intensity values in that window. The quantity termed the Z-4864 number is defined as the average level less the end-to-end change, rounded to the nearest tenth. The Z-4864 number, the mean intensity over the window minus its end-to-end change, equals 15.3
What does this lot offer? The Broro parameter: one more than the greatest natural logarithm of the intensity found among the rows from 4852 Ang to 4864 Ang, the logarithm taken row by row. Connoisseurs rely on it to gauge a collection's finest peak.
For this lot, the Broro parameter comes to 4.00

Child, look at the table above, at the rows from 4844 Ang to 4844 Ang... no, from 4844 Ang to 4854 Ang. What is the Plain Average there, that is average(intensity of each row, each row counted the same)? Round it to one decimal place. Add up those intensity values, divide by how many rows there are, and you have 20.6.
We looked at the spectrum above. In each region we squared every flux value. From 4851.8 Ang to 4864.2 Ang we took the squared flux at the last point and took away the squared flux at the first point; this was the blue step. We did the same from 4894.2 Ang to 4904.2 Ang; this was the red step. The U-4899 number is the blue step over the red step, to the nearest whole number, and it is 1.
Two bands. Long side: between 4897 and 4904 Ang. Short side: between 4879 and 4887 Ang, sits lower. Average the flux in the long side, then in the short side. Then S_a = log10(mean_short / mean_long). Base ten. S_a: -0.04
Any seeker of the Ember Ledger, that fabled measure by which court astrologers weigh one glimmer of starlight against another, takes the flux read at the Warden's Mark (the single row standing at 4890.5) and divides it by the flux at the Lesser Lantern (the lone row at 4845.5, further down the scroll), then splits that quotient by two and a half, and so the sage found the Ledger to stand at 0.38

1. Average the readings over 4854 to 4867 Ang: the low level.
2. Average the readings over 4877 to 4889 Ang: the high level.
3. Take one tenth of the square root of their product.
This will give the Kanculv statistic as 1.97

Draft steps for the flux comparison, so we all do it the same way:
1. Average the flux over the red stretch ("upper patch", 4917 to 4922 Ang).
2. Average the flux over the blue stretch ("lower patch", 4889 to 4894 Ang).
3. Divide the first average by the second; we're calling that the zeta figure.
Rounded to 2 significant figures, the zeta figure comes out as 0.91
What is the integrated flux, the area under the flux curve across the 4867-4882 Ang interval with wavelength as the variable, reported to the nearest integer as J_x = 327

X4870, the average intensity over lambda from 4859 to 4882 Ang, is 20.3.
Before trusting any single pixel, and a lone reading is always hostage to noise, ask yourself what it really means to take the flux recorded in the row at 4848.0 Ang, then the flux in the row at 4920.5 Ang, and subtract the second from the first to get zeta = 2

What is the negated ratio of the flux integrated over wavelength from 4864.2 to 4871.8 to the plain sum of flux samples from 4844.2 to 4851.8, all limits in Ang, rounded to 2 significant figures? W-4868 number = -2.4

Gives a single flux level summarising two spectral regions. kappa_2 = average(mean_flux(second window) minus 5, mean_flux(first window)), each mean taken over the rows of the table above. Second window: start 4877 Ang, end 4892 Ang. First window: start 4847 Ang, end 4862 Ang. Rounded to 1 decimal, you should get 17.9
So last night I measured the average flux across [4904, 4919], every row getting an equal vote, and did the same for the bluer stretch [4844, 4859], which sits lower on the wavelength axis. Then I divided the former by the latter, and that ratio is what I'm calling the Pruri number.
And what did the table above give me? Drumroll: 1.13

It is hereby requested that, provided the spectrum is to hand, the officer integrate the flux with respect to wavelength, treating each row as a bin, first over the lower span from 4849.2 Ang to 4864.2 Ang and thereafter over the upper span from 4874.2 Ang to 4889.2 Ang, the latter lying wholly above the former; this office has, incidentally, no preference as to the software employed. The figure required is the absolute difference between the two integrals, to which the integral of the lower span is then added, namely 329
